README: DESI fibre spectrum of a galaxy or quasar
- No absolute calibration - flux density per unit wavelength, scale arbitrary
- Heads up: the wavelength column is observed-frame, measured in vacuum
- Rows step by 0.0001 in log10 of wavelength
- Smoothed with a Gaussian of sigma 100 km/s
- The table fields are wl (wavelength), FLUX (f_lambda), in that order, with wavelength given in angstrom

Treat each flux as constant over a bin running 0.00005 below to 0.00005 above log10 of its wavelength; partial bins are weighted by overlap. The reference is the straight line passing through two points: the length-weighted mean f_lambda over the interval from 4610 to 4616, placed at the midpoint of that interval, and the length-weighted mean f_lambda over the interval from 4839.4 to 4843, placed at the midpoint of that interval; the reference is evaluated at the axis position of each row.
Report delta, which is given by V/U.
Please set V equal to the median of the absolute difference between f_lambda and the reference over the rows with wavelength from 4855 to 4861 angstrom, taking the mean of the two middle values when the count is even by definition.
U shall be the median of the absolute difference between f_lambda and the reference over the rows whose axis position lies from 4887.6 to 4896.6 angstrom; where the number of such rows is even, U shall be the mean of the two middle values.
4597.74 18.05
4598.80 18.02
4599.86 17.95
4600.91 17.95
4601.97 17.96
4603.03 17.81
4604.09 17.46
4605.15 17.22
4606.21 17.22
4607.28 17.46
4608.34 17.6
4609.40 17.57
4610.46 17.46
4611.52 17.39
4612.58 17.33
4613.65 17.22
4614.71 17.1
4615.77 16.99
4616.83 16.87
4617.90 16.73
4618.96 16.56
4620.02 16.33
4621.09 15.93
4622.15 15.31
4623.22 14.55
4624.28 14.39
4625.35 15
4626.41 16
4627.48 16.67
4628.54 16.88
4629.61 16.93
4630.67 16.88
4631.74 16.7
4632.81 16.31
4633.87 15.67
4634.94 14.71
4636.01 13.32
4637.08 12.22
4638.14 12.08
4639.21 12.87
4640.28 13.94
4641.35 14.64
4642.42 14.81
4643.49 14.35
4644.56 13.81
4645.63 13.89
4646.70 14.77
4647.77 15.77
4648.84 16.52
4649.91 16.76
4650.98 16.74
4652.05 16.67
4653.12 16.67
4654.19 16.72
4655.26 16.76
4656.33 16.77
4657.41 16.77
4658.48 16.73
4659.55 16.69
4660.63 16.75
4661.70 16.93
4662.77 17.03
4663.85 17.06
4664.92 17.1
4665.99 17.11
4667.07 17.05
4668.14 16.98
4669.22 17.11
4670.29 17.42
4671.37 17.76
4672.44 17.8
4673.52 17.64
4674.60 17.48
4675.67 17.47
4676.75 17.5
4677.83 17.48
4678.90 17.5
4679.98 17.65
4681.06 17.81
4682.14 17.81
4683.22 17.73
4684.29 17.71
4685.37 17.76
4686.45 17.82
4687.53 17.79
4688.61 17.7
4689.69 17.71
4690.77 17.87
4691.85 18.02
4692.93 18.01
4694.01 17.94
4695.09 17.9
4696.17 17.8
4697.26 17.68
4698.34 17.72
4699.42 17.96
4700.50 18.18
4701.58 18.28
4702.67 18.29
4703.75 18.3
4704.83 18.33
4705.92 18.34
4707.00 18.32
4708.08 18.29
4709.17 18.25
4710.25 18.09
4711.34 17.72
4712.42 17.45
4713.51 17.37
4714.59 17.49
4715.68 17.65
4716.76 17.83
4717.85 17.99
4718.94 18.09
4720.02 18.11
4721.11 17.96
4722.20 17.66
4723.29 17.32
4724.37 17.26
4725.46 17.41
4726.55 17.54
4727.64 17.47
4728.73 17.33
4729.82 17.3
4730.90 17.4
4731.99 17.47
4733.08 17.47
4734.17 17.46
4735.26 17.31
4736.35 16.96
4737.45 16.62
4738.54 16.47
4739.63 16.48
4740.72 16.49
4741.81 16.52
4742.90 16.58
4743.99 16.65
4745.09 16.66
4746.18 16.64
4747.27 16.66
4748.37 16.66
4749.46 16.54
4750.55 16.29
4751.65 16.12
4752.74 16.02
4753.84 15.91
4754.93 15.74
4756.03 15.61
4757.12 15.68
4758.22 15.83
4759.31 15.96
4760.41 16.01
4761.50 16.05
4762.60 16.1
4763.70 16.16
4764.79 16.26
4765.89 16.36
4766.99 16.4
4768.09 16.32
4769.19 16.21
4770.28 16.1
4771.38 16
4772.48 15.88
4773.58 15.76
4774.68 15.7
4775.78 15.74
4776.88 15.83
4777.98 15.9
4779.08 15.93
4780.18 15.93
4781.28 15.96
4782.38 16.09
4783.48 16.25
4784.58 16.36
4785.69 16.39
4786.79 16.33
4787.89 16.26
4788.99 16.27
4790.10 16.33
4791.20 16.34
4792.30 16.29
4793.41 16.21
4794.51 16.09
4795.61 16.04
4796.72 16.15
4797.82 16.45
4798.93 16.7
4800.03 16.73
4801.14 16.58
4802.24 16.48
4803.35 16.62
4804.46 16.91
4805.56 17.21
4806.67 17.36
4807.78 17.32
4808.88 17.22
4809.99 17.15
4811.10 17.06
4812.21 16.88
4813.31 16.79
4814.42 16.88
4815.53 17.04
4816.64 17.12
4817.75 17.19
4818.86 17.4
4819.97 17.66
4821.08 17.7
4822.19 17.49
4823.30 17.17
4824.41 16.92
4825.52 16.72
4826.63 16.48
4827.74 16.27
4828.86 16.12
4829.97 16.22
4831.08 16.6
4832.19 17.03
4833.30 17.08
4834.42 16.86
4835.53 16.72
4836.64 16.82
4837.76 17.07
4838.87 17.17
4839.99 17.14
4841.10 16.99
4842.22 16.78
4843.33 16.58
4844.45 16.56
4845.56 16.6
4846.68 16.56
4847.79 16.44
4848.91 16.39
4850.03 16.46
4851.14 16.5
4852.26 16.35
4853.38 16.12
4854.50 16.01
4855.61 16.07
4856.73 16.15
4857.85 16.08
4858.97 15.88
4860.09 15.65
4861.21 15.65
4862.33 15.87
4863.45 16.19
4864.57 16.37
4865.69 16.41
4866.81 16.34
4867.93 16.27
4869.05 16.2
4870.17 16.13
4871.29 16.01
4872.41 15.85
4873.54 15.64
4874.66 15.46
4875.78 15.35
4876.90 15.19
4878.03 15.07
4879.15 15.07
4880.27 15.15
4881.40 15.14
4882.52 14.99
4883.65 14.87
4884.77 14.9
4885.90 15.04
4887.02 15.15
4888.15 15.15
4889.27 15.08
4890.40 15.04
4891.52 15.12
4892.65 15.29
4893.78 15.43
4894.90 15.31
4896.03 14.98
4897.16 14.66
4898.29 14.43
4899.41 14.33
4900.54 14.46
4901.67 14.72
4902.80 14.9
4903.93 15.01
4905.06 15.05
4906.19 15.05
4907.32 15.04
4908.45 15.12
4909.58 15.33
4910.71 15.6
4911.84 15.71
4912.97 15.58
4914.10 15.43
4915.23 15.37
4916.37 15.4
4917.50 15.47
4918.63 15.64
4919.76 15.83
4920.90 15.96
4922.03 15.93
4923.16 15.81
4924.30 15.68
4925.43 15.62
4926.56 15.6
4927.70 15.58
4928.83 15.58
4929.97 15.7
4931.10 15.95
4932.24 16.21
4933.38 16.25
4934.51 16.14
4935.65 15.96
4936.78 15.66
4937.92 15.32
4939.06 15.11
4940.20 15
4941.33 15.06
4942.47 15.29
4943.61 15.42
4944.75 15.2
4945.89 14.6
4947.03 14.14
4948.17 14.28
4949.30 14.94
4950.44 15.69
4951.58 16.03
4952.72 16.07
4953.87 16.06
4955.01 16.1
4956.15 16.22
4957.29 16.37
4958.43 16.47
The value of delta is 0.5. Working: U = 1.7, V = 0.9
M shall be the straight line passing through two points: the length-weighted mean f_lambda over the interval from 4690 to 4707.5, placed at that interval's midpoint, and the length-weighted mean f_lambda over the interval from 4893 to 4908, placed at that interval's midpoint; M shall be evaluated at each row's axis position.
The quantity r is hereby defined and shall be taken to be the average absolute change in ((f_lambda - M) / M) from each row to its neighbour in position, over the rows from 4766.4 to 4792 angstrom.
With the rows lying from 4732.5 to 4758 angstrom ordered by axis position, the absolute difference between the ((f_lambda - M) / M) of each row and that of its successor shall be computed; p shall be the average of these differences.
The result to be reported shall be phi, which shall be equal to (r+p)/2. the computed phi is 0.0053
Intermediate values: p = 0.0060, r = 0.0045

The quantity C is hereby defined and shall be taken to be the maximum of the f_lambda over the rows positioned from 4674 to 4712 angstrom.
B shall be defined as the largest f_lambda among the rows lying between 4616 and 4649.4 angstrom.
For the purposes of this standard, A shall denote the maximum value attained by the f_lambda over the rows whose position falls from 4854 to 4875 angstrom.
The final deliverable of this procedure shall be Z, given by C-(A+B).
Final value -15.0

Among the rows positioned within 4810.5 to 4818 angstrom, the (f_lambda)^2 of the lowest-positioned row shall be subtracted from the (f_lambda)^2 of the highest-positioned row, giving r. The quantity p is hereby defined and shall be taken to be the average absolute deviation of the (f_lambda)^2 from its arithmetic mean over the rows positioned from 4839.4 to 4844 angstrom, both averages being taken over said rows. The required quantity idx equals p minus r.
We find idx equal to 2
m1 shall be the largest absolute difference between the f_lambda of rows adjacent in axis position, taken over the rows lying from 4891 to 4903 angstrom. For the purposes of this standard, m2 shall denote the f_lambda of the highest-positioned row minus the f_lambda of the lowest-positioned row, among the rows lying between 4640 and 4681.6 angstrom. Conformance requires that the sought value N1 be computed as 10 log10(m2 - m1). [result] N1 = 5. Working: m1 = 0.330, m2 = 3.87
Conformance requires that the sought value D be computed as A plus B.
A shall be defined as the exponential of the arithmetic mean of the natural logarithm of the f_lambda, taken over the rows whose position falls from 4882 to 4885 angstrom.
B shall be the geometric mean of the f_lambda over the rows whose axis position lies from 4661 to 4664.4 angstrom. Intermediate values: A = 14.9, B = 17.0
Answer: 31.9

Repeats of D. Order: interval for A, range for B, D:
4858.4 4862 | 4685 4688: 33.5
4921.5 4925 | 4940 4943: 30.9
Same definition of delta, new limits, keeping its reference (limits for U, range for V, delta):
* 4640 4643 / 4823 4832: 0.2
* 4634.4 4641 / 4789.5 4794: 0.2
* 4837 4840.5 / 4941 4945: 7.9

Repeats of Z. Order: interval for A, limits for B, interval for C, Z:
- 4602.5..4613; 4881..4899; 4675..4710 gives -14.9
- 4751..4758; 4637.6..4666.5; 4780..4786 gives -16.8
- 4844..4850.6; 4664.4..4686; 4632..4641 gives -18.1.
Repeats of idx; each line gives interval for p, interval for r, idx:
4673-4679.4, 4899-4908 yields -19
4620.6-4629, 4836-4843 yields 26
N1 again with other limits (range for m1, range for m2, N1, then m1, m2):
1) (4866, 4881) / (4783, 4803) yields -17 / 0.210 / 0.23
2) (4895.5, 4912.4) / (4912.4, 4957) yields -5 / 0.320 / 0.64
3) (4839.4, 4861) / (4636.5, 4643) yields 4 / 0.230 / 2.59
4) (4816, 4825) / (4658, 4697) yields -1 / 0.320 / 1.07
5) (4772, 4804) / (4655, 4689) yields -2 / 0.300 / 0.94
